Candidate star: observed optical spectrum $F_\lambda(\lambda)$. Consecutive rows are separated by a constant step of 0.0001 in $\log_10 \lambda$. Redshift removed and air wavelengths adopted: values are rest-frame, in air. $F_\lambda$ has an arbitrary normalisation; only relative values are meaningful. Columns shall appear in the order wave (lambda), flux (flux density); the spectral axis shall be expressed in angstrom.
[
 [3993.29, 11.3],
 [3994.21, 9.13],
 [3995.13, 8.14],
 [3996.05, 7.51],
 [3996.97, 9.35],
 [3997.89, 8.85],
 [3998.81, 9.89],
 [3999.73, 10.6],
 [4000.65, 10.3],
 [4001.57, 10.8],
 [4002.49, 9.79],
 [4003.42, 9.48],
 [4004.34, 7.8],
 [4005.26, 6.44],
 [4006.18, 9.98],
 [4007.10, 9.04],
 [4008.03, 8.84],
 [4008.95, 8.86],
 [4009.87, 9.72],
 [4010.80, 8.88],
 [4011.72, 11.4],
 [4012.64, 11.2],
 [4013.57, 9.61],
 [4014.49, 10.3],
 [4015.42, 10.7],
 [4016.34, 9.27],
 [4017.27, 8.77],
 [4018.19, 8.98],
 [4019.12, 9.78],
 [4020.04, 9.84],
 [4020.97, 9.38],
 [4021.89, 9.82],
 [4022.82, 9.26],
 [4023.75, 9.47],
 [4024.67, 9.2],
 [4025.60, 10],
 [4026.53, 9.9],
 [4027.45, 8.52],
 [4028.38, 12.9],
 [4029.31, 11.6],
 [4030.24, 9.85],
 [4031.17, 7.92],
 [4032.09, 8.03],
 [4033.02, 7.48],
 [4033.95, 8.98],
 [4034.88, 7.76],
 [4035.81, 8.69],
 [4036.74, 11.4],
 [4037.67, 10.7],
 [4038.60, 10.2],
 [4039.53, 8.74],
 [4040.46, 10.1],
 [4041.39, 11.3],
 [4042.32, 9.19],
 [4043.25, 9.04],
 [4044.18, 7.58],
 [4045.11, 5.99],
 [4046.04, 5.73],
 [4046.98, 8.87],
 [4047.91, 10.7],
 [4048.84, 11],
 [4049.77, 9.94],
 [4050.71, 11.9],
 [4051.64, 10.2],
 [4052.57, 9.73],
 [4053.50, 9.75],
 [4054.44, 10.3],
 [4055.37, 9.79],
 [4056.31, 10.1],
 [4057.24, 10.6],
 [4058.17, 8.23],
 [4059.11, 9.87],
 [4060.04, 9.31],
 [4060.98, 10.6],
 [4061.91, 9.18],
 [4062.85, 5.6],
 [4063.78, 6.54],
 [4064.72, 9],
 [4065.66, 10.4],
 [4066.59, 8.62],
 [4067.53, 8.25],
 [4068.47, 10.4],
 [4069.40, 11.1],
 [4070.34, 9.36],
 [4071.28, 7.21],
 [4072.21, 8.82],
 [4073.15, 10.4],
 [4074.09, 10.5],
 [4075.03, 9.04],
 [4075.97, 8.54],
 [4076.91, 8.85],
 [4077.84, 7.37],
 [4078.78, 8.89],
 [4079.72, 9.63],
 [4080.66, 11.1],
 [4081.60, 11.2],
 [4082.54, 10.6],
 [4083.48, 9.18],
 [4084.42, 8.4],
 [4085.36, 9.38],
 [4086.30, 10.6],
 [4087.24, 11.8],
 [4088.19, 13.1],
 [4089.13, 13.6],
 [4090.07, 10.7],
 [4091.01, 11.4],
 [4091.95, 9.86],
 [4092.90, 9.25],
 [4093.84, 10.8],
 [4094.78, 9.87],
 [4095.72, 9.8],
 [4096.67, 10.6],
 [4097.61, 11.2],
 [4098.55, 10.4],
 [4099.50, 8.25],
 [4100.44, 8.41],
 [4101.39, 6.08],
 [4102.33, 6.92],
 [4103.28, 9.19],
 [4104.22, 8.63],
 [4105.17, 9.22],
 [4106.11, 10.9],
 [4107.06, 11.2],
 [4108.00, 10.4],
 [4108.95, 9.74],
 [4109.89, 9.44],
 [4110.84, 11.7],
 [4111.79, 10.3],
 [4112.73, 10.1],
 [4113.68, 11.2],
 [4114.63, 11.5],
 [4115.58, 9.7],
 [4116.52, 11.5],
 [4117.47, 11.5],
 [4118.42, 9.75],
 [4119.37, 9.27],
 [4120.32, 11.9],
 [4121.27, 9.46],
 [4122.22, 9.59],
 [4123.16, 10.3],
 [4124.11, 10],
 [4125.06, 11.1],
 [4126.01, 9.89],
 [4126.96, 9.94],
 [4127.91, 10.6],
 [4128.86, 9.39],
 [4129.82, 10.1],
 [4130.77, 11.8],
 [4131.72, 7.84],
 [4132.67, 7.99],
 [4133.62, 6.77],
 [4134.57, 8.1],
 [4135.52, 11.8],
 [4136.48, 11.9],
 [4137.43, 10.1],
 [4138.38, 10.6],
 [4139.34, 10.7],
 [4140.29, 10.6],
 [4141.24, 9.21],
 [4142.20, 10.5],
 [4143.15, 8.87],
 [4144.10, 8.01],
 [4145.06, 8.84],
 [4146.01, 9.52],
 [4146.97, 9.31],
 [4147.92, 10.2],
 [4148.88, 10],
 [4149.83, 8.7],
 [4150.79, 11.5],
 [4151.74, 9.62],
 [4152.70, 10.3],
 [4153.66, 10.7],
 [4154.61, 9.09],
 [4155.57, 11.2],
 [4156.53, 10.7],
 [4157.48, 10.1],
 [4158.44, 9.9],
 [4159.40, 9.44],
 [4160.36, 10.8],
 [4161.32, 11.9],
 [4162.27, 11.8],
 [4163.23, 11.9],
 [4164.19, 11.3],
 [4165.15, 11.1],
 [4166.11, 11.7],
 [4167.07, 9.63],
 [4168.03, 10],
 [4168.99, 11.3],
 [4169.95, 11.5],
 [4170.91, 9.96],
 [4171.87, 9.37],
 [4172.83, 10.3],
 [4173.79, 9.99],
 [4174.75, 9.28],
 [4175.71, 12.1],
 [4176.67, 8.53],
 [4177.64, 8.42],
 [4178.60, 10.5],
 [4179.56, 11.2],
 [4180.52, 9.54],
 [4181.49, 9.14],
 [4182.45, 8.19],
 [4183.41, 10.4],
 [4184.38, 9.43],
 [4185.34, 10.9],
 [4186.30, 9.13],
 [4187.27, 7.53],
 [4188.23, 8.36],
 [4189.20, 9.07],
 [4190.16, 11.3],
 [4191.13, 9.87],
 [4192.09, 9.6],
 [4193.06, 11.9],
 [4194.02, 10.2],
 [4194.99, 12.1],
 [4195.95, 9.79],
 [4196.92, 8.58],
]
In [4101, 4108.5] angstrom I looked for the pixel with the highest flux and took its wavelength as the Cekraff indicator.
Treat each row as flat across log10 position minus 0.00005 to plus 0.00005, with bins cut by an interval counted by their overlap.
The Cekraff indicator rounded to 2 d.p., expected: 4107.06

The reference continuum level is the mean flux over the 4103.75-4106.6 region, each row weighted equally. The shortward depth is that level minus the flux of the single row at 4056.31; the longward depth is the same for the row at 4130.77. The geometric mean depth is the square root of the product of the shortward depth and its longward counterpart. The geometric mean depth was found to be 1.1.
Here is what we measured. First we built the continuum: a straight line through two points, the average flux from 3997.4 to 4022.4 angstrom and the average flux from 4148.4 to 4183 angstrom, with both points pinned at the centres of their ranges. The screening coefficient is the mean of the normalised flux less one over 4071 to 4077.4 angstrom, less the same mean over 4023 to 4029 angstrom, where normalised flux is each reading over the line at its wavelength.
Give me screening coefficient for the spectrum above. -0.12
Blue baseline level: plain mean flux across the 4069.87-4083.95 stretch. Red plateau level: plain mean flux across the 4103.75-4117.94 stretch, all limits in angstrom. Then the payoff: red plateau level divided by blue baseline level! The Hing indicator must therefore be 1.12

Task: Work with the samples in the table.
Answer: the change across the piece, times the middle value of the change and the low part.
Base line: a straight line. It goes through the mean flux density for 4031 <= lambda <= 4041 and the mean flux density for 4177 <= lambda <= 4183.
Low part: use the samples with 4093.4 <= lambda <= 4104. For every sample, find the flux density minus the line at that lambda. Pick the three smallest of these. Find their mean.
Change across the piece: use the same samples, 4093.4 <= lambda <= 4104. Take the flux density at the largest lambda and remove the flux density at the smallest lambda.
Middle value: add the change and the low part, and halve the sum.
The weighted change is 3.1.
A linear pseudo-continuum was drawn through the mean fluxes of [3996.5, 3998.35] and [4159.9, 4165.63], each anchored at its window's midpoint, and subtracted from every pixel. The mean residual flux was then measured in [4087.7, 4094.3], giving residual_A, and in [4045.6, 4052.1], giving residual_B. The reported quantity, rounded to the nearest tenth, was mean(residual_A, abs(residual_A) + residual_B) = 0.8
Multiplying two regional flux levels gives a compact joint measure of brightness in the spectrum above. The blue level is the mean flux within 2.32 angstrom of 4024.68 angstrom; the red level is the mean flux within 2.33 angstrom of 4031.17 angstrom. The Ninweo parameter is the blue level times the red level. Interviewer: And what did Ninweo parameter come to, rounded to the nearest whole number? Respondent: 86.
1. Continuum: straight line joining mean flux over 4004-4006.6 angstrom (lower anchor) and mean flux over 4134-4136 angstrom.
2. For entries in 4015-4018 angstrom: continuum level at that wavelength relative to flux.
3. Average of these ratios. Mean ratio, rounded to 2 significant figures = 0.87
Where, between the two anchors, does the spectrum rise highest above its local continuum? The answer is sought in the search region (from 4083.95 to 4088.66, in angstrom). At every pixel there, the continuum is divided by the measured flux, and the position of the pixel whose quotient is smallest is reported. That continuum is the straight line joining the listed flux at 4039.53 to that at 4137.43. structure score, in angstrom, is 4088.19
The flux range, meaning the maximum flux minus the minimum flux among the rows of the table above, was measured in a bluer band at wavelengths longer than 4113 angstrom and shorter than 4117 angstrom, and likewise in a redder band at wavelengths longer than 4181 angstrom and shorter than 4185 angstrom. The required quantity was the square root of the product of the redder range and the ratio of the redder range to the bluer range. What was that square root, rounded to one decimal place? 1.6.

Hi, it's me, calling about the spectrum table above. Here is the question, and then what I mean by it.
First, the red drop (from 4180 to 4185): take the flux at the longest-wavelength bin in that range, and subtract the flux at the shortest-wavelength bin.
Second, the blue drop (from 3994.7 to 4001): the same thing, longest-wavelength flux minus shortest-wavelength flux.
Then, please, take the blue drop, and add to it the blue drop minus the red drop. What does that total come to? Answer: 4.4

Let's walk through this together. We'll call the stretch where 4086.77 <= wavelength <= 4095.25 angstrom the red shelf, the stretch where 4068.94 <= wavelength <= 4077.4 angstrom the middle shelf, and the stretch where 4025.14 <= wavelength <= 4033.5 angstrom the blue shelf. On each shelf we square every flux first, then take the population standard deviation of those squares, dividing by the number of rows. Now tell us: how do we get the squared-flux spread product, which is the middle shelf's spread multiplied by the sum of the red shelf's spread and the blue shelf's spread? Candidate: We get 1386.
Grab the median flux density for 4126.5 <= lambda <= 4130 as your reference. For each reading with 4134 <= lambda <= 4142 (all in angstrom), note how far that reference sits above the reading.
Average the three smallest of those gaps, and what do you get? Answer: -1.4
